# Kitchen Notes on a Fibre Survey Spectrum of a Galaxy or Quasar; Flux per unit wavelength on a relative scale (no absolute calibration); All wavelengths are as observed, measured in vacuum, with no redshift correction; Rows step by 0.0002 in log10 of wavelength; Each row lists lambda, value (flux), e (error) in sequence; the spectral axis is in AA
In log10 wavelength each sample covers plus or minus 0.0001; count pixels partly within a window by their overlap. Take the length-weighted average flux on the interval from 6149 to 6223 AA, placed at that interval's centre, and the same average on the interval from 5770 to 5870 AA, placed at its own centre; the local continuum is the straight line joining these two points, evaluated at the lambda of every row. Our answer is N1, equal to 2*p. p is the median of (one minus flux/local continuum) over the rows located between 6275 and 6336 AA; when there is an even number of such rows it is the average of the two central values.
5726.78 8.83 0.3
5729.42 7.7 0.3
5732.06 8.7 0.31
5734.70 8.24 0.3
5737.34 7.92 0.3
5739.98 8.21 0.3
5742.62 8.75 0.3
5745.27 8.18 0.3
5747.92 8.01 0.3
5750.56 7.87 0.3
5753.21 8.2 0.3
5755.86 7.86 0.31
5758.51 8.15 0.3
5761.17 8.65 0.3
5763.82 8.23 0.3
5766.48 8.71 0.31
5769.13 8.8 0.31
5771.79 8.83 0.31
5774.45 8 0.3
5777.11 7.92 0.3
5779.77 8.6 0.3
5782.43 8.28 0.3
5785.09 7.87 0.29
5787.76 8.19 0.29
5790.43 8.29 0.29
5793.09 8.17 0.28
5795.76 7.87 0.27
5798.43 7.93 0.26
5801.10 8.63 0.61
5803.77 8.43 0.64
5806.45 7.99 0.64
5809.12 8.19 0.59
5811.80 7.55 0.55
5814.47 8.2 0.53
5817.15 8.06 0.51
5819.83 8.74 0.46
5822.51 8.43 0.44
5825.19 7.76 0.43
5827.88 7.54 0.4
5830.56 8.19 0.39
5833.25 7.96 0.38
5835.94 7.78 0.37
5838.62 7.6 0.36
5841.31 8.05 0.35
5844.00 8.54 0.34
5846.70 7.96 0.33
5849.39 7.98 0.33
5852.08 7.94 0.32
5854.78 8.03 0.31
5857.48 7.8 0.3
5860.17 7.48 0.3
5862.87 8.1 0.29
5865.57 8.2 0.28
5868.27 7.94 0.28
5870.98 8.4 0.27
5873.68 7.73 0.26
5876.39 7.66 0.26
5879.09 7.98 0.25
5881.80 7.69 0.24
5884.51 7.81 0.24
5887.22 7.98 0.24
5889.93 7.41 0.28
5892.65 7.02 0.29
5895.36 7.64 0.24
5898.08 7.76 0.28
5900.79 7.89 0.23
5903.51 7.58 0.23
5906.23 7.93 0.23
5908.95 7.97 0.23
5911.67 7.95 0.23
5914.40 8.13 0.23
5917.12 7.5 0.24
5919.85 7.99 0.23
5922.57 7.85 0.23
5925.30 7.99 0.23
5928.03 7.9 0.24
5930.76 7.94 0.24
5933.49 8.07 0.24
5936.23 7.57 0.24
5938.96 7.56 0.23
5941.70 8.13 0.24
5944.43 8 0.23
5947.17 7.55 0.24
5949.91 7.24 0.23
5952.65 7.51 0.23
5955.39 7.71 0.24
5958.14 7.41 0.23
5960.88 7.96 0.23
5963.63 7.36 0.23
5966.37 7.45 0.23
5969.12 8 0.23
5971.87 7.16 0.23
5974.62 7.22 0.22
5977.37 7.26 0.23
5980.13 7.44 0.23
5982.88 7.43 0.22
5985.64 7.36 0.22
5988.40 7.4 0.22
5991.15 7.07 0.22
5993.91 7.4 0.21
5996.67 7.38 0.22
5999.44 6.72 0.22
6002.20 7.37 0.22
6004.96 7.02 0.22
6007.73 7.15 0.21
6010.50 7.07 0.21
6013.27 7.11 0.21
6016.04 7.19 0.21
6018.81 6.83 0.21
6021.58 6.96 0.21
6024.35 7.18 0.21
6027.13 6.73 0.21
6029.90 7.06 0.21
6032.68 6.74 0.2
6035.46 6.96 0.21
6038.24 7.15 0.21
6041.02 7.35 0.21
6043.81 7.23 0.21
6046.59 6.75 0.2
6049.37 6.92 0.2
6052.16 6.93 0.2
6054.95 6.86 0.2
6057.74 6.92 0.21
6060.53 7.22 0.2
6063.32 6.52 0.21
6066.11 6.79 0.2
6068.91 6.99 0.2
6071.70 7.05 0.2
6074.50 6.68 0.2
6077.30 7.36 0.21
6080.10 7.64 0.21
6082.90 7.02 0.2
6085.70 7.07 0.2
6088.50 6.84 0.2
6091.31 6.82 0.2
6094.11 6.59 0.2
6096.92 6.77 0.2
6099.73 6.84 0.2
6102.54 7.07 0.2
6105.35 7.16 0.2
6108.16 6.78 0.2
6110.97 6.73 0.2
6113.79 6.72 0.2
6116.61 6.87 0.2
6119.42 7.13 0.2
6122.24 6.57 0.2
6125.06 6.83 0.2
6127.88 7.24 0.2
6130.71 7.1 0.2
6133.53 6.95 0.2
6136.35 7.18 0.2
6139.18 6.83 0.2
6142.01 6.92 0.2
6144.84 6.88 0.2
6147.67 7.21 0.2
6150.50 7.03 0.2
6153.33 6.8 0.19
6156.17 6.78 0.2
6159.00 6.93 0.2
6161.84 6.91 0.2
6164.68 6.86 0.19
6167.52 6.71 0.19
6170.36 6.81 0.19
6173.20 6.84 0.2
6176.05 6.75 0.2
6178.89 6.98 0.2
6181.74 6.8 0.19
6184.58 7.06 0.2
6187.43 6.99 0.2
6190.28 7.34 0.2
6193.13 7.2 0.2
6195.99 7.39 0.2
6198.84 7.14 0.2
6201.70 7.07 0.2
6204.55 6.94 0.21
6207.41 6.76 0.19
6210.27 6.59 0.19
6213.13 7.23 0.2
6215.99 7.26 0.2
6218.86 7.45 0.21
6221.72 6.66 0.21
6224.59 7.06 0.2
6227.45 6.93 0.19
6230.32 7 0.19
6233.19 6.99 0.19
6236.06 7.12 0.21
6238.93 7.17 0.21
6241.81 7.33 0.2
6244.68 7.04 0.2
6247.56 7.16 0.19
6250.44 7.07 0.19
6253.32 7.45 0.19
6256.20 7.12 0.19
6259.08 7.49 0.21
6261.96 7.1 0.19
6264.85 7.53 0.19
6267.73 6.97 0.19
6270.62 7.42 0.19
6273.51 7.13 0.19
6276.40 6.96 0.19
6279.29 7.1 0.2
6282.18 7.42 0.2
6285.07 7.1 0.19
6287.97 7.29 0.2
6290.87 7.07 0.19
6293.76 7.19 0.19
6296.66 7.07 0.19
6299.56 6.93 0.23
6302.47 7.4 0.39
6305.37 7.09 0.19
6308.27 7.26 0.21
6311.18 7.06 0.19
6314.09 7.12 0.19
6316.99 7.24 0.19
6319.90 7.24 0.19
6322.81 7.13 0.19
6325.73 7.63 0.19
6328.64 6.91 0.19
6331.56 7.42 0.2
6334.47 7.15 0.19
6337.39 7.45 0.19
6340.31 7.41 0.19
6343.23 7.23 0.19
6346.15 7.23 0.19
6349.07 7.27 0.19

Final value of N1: -0.164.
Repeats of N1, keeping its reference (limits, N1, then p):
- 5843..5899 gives 0.012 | 0.01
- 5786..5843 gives -0.001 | 0.00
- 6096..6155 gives 0.062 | 0.03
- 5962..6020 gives 0.080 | 0.04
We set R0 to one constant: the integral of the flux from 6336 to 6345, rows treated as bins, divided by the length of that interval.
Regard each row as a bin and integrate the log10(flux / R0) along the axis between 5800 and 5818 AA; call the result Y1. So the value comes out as 0.79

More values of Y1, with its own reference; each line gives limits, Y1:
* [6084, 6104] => -0.61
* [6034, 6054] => -0.39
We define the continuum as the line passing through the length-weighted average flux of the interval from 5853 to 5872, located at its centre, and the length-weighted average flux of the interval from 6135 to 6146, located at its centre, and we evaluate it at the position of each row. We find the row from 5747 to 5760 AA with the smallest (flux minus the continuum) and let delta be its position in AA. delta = 5750.56 AA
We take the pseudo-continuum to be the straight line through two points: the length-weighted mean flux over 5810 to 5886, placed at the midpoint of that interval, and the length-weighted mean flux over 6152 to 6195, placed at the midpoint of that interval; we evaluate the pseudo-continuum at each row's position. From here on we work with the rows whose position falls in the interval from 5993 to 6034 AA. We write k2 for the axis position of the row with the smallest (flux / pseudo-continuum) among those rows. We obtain 5999.44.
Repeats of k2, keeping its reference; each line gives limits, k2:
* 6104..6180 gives 6122.24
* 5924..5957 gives 5949.91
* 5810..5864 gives 5811.80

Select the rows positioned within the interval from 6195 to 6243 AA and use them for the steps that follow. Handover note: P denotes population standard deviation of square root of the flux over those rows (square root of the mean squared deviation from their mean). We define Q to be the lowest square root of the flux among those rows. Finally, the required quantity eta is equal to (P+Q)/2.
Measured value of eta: 1.31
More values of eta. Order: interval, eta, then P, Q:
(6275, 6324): 1.33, 0.0248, 2.63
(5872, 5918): 1.35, 0.0473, 2.65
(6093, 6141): 1.30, 0.0385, 2.56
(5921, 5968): 1.37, 0.0488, 2.69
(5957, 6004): 1.32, 0.0519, 2.59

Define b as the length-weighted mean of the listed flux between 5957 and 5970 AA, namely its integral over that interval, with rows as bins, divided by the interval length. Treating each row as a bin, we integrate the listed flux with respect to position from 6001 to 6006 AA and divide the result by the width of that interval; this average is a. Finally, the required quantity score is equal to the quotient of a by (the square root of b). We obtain 2.61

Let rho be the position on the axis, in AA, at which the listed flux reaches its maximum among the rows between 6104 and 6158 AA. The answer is 6127.88 AA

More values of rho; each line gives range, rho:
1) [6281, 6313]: 6282.18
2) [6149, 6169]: 6150.50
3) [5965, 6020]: 5969.12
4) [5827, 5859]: 5844.00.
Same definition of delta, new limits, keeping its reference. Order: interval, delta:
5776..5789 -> 5785.09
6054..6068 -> 6063.32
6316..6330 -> 6328.64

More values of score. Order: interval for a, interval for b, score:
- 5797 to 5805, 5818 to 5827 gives 2.90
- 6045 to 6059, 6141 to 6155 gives 2.61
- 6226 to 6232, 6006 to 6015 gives 2.62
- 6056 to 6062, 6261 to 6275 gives 2.62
